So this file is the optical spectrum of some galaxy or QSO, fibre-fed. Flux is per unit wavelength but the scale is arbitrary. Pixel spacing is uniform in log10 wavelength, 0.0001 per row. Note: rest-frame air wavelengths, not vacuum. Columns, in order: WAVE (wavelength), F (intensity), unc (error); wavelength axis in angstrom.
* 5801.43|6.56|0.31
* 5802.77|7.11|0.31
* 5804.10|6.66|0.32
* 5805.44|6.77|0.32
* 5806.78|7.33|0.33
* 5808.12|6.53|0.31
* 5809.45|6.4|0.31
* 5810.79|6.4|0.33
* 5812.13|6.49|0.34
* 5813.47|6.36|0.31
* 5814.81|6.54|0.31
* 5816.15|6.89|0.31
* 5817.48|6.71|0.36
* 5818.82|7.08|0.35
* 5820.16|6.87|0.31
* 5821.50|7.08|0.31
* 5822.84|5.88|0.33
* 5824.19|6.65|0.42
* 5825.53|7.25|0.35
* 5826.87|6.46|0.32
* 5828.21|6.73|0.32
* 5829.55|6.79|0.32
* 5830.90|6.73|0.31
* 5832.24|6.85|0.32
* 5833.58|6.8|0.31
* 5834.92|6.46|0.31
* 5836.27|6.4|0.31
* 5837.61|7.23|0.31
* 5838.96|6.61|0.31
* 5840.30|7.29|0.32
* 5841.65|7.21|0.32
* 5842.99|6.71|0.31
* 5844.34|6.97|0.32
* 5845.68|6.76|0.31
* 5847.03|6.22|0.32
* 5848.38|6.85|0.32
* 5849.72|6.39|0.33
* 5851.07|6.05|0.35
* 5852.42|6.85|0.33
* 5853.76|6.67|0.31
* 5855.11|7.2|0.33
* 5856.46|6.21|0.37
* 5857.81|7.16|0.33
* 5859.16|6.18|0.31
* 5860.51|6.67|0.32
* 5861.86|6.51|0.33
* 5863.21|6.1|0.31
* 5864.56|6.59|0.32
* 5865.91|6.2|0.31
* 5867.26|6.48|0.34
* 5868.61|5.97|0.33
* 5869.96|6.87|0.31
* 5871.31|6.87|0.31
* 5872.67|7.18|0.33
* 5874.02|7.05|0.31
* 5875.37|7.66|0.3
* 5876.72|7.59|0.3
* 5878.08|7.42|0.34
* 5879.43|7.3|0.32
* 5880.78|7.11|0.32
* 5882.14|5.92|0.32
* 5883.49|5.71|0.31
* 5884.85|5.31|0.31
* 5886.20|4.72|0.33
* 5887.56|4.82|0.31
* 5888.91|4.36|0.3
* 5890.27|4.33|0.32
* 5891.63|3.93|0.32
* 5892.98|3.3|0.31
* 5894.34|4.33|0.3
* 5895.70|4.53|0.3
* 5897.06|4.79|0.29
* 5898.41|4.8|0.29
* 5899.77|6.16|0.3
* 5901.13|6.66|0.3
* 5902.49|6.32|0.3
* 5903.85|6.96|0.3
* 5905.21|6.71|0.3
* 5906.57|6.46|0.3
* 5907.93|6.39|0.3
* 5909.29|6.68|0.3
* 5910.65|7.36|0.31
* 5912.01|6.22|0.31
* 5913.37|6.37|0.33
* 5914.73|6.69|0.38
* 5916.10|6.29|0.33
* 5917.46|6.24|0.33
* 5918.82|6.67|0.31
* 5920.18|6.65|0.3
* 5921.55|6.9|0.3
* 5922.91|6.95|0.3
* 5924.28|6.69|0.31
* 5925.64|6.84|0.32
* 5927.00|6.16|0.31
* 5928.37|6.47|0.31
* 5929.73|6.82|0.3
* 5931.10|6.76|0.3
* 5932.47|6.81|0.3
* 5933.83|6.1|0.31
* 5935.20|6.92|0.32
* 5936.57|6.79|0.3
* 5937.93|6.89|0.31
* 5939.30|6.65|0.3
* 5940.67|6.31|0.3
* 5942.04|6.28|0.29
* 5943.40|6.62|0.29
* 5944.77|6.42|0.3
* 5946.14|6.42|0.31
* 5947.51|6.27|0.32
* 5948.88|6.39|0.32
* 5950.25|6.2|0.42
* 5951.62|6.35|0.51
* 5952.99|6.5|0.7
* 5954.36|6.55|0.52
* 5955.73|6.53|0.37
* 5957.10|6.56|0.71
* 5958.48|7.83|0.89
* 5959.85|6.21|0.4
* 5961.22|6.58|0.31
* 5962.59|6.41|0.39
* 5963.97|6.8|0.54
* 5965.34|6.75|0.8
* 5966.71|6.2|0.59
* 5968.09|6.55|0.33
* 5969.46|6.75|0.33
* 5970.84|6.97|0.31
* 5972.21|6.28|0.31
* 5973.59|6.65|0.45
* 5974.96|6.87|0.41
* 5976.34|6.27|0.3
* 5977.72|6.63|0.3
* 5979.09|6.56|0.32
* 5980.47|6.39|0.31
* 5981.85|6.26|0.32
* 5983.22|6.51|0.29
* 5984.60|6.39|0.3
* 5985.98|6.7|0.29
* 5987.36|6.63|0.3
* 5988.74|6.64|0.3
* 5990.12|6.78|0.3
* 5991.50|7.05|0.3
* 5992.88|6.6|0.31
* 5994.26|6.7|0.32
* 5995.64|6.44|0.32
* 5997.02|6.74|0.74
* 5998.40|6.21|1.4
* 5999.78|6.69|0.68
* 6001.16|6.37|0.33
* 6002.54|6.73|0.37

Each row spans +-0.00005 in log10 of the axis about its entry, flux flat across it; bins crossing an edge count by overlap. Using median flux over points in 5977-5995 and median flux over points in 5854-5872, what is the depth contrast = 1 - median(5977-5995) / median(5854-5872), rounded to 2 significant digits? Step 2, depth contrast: -0.018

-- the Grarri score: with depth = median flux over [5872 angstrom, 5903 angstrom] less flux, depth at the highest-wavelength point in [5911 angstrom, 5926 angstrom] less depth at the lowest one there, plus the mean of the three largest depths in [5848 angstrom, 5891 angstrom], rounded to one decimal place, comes 0.6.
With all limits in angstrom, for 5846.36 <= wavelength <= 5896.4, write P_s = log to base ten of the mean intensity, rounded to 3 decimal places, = 0.787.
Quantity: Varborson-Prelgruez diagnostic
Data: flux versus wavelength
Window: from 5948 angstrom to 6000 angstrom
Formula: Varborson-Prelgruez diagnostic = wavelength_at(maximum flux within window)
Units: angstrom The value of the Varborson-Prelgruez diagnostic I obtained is 5958.48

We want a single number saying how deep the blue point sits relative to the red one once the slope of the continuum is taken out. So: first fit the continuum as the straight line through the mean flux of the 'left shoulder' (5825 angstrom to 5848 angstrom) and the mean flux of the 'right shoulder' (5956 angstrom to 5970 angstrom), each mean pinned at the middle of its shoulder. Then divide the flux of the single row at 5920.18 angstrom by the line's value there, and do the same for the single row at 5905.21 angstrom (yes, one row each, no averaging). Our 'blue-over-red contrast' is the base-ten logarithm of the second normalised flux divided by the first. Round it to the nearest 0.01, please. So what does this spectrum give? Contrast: 0.00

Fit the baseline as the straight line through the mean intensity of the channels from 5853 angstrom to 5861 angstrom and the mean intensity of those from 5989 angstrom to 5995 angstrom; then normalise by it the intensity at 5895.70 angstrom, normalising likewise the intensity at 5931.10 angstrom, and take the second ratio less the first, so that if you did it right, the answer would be 0.33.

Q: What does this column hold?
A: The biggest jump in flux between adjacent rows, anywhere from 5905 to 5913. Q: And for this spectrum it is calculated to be 1.1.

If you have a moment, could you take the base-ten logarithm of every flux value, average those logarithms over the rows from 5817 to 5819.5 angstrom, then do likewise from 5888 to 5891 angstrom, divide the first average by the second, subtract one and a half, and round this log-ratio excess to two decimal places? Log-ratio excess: -0.19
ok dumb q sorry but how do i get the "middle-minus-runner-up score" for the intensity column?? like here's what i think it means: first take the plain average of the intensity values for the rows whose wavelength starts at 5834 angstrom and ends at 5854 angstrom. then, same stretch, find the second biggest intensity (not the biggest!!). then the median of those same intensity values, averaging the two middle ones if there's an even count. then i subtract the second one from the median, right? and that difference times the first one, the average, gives -3.5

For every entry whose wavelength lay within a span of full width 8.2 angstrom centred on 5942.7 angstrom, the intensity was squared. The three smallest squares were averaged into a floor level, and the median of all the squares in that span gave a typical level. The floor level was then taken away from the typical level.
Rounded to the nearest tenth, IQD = 1.1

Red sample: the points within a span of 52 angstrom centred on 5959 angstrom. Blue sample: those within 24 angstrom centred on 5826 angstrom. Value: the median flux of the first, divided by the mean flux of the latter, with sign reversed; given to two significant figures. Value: -0.97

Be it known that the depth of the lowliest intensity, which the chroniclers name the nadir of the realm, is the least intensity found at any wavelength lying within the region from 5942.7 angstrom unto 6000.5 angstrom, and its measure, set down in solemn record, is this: 6.2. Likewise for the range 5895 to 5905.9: 4.53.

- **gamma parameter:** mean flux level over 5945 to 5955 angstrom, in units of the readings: 6.38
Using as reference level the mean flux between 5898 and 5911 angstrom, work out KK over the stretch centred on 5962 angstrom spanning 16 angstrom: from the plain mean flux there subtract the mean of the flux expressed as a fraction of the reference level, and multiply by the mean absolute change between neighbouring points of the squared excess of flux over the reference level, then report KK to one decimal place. 2.1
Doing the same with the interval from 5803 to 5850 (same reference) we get 1.3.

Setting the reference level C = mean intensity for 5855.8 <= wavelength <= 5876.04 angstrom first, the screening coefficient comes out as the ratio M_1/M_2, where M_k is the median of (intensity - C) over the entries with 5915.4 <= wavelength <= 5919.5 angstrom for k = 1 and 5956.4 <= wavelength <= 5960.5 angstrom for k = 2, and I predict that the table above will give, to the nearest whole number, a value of 4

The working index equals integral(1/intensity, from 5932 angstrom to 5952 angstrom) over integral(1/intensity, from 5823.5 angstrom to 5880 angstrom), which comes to 0.4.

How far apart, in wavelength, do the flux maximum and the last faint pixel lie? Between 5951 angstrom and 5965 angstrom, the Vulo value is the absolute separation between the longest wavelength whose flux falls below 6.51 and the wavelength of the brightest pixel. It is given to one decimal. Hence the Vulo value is 4.1 angstrom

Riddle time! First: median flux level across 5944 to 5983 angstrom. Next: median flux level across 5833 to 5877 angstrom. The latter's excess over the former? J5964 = 0.2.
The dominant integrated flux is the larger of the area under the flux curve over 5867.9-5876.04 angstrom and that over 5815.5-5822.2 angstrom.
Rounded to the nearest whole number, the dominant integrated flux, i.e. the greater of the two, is 56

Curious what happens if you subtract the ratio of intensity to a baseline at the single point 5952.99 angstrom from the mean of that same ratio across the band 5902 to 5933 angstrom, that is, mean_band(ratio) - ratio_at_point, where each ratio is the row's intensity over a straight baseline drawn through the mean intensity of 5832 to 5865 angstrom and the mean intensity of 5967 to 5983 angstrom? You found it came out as 0.014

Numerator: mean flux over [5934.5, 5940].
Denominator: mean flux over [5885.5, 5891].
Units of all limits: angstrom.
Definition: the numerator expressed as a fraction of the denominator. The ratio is 1.49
